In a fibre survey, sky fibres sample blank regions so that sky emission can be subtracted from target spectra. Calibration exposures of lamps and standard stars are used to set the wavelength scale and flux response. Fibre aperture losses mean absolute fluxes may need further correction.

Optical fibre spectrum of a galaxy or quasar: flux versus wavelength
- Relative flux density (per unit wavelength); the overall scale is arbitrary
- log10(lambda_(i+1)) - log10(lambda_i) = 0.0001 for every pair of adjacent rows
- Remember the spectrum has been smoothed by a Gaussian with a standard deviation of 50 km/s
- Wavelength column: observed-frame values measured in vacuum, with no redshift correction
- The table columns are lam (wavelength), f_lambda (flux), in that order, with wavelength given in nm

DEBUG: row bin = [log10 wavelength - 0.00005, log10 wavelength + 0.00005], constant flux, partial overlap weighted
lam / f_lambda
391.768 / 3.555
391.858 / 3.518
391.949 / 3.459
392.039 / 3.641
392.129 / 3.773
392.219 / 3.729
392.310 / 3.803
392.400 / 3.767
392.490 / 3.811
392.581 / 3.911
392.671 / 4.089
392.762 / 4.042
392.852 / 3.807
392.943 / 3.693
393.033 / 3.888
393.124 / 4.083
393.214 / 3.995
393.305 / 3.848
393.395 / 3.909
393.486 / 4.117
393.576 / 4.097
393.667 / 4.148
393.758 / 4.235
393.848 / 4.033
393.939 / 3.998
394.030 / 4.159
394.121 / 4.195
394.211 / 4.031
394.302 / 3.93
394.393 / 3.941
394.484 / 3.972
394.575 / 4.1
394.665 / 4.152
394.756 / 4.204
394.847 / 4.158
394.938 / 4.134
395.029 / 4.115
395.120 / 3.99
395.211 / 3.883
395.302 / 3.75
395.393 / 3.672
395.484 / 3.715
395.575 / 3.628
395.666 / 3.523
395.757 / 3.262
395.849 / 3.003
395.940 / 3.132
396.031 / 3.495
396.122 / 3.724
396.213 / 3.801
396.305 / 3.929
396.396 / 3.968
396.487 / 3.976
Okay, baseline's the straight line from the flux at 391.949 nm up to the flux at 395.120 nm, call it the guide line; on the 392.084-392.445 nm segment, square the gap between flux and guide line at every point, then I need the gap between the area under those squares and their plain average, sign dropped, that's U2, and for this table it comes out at 0.042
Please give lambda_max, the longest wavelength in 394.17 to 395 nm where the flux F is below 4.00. 394.484 nm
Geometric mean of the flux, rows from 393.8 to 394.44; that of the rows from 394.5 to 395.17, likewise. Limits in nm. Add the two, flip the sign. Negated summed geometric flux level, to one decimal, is -8.2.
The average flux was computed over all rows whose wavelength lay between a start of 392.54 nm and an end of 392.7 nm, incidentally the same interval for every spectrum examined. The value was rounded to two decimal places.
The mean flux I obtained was 4.00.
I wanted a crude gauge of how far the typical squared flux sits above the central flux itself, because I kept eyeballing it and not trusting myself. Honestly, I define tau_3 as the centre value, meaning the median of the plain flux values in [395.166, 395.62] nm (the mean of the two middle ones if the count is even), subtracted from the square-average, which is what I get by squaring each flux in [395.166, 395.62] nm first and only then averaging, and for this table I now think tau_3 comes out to 10.2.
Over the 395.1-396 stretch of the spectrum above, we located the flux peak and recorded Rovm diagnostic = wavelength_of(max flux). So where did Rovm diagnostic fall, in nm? 395.120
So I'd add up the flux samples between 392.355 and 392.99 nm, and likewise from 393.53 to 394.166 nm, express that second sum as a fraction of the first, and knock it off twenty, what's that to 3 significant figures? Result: 18.9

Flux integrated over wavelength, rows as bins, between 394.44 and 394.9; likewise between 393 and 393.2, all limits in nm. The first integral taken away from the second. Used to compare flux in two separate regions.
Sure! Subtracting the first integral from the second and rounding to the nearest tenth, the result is -1.1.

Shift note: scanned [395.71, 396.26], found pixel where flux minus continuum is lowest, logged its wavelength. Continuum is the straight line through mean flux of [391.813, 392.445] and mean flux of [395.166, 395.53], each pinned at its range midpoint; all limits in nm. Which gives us 395.849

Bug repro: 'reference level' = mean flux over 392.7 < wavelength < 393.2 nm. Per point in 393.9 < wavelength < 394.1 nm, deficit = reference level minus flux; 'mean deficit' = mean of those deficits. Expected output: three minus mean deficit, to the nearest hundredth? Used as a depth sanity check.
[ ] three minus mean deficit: 3.18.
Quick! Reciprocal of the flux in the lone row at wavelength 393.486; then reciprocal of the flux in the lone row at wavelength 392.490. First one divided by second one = 0.93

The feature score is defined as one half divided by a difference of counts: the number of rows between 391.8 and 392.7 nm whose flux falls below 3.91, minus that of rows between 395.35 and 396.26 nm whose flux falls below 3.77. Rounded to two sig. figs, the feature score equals -0.50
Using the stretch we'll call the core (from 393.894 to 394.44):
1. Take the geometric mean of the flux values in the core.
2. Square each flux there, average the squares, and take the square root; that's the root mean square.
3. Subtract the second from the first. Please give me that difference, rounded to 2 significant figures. -0.0025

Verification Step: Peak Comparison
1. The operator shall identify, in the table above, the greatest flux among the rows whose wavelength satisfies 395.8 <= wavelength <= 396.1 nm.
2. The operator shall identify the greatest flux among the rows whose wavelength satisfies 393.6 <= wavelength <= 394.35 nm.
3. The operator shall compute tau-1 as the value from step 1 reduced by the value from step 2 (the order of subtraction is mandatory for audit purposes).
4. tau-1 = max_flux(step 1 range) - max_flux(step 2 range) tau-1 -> -0.74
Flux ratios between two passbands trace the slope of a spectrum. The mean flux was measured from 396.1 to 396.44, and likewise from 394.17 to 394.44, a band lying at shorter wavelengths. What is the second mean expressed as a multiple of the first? 1.03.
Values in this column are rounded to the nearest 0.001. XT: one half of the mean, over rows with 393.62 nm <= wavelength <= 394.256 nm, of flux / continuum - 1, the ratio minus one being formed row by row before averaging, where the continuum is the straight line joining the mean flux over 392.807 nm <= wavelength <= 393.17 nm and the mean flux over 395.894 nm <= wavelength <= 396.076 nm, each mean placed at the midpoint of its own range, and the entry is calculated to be 0.057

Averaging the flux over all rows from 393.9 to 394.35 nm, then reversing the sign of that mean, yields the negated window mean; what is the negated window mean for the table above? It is -4.06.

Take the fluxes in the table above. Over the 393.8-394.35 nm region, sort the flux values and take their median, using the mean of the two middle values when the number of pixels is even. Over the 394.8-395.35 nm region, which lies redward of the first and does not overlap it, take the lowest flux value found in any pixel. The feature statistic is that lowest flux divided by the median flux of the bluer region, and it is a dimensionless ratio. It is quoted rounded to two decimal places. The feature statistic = 0.93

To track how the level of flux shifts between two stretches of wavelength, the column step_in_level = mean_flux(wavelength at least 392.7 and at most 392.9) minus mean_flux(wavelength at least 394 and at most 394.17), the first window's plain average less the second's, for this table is -0.3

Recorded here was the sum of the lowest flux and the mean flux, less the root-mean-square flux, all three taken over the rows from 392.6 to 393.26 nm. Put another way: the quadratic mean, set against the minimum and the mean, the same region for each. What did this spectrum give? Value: 3.7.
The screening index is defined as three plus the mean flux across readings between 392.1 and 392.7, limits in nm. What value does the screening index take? 6.8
